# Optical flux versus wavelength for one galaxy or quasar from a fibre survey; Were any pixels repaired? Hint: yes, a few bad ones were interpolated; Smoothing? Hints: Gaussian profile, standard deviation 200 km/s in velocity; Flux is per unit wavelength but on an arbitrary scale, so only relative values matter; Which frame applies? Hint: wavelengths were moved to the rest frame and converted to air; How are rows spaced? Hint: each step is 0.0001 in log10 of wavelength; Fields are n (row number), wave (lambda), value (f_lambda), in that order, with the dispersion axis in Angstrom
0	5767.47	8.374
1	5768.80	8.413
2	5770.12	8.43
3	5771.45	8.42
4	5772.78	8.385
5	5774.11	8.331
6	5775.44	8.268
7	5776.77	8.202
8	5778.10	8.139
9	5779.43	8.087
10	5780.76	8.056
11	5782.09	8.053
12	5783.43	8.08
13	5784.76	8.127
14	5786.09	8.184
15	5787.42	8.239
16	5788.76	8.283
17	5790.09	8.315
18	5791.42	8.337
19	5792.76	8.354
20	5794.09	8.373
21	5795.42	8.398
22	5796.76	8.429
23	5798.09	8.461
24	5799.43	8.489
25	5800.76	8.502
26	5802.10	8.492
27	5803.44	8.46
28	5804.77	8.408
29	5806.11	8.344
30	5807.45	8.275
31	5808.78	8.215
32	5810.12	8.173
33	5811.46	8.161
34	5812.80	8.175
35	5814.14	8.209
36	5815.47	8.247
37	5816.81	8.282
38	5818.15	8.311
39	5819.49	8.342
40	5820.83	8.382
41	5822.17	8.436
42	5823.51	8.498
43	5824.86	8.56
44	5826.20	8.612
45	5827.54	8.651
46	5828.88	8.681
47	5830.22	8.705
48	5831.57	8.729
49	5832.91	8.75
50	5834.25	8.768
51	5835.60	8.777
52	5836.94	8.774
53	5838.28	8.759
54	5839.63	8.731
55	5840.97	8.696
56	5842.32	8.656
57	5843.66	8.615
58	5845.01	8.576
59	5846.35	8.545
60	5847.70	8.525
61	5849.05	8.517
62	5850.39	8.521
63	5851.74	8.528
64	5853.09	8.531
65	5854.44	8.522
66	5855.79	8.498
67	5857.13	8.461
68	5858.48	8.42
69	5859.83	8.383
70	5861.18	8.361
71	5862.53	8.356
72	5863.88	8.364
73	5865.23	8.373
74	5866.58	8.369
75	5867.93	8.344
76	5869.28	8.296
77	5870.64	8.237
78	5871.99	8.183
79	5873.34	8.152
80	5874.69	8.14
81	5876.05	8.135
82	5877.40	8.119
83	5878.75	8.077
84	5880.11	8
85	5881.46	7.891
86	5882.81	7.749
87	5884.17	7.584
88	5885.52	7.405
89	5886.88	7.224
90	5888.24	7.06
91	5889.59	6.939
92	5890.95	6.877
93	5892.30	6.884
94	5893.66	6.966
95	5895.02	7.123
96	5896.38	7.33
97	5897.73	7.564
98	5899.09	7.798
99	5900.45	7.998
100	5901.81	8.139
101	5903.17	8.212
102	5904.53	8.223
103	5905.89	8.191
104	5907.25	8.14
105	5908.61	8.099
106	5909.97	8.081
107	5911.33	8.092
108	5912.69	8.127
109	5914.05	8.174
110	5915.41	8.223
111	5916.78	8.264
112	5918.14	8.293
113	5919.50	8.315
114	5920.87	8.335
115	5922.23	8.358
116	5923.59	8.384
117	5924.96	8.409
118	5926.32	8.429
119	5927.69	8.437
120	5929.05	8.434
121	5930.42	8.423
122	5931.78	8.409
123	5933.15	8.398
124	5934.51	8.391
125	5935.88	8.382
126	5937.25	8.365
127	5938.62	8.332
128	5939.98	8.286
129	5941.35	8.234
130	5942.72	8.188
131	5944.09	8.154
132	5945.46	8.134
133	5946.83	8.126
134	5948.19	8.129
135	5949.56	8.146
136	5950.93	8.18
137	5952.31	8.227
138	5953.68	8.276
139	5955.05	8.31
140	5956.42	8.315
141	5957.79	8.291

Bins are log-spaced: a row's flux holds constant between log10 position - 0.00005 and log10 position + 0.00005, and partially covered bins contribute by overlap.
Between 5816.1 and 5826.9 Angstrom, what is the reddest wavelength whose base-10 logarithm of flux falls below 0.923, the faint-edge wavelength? 5819.49 Angstrom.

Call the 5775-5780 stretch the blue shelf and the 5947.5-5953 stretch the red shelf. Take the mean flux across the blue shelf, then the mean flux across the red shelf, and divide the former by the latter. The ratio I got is 1.000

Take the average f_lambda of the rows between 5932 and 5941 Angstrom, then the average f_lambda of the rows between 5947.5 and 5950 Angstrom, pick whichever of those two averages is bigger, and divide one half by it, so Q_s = 0.0598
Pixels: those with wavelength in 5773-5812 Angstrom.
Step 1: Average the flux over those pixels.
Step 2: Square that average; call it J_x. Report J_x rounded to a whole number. 69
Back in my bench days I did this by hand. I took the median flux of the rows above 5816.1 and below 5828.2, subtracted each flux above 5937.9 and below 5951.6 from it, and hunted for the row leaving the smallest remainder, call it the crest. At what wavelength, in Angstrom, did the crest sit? 5938.62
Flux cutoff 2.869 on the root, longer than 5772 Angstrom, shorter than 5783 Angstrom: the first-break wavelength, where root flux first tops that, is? 5772.78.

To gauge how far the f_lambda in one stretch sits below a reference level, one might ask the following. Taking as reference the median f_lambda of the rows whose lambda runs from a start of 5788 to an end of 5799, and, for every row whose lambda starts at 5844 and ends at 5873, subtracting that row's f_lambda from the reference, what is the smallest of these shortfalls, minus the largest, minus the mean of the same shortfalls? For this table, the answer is -0.33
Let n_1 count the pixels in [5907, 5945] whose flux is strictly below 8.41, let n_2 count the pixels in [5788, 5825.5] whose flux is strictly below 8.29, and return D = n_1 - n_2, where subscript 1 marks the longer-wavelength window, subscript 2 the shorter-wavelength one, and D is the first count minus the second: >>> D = 15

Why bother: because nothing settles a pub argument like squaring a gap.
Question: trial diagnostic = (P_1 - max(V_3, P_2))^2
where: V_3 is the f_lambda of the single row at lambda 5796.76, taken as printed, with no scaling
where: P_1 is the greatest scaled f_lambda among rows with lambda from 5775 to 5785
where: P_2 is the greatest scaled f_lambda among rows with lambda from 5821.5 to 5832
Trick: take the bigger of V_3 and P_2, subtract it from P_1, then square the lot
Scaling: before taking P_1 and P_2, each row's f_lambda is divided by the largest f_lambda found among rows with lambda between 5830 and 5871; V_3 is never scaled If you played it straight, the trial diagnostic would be 56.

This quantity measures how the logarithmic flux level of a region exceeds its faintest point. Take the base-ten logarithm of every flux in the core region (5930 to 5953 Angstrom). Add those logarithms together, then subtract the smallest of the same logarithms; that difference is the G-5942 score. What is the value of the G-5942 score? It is 14.7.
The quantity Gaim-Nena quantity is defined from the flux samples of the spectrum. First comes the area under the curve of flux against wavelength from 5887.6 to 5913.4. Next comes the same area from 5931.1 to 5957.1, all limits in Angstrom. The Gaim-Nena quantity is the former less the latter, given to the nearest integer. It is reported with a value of -17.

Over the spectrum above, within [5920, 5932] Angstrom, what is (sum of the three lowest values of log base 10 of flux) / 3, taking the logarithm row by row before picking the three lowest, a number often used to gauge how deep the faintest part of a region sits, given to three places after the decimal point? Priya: 0.922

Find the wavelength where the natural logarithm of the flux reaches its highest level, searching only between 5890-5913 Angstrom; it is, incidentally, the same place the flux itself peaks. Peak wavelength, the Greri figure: 5904.53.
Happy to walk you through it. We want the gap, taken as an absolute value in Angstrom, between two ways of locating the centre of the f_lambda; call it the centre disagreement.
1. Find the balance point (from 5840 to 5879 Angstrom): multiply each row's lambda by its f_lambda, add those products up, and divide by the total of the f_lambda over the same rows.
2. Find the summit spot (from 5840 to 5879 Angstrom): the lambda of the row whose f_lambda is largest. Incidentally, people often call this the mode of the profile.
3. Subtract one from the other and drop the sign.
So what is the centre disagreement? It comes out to 18.6 Angstrom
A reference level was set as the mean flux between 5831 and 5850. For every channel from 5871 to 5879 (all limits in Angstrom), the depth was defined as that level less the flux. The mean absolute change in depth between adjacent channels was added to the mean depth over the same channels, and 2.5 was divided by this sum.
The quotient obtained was 4.5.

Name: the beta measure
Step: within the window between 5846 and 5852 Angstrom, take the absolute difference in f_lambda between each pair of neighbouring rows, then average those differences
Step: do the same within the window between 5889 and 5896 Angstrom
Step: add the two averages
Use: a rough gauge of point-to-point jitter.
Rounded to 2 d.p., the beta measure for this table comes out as 0.09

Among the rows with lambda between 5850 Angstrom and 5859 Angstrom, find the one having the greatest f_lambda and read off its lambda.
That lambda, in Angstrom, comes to 5853.09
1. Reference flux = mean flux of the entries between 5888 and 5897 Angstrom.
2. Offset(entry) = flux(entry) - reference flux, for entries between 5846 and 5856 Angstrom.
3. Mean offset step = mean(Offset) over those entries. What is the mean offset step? 1.5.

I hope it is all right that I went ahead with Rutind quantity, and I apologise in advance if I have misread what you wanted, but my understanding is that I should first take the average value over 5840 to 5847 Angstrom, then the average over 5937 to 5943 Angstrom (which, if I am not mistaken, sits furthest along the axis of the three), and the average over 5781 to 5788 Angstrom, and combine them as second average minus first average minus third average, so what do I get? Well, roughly -8.5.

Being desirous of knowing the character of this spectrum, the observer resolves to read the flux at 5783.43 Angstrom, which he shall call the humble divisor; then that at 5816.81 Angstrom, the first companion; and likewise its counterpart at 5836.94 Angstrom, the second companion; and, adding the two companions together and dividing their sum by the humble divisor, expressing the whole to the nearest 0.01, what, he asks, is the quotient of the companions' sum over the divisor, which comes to 2.11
